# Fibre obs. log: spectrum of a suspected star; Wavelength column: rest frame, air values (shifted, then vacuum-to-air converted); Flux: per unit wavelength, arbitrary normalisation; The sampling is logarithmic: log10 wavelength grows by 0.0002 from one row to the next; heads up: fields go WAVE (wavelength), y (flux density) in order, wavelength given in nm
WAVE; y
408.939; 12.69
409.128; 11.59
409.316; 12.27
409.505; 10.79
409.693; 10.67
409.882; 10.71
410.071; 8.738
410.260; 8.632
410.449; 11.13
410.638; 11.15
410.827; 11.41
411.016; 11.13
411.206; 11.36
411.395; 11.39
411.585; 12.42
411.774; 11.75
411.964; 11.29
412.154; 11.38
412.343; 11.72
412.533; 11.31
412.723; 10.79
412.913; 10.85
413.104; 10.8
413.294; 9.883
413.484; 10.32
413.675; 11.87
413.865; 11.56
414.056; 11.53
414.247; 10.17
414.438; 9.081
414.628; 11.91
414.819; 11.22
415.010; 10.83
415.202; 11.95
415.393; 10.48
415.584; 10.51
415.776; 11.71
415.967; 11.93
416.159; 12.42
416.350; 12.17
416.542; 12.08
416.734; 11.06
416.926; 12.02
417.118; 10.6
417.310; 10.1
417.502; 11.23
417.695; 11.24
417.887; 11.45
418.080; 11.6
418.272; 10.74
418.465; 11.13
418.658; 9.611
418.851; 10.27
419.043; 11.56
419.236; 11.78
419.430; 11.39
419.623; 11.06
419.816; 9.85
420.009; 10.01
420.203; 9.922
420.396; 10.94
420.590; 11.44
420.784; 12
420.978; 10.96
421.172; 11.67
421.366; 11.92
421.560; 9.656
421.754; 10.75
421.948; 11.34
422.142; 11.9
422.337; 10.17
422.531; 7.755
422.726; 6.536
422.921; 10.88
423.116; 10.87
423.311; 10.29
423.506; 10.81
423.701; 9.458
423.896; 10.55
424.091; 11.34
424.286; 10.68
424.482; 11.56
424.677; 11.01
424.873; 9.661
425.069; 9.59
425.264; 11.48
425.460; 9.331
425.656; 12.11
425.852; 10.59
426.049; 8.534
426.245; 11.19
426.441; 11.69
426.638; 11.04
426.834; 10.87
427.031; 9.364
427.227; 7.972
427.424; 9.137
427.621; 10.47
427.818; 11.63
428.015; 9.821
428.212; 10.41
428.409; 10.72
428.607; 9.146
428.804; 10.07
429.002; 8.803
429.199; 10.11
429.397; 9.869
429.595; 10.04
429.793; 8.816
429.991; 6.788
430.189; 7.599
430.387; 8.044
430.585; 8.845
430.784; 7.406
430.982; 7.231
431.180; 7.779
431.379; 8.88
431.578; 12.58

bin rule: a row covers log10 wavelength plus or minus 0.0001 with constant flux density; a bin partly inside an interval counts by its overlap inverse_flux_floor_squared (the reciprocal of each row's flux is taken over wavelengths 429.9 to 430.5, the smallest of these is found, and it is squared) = 0.0155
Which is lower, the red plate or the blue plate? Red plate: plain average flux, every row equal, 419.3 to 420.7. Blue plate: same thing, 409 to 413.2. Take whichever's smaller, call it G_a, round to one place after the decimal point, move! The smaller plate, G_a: 10.7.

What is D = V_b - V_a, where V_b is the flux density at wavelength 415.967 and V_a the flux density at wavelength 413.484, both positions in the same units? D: 1.6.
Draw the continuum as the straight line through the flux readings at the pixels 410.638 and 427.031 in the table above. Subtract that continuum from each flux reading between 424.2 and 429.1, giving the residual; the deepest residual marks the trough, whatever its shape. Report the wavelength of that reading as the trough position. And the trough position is 427.227 nm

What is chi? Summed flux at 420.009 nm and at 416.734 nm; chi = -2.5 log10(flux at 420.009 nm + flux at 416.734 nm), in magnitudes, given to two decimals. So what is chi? -3.31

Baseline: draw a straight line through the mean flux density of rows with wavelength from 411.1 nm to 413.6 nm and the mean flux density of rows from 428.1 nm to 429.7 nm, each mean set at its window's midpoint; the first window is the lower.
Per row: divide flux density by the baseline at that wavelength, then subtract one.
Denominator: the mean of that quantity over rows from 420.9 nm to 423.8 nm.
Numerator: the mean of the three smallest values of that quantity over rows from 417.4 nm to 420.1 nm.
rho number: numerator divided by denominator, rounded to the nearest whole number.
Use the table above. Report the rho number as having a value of 10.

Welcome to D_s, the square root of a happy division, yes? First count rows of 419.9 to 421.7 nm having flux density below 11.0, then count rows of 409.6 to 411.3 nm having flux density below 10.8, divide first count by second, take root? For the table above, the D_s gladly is 1.12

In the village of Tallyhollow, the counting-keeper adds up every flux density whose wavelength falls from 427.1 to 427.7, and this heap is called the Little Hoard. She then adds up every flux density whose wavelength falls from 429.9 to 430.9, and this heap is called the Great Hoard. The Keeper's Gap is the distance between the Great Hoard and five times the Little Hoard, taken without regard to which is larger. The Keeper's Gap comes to 99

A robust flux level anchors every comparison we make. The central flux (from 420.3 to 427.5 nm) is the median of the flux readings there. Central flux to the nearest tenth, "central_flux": 10.9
